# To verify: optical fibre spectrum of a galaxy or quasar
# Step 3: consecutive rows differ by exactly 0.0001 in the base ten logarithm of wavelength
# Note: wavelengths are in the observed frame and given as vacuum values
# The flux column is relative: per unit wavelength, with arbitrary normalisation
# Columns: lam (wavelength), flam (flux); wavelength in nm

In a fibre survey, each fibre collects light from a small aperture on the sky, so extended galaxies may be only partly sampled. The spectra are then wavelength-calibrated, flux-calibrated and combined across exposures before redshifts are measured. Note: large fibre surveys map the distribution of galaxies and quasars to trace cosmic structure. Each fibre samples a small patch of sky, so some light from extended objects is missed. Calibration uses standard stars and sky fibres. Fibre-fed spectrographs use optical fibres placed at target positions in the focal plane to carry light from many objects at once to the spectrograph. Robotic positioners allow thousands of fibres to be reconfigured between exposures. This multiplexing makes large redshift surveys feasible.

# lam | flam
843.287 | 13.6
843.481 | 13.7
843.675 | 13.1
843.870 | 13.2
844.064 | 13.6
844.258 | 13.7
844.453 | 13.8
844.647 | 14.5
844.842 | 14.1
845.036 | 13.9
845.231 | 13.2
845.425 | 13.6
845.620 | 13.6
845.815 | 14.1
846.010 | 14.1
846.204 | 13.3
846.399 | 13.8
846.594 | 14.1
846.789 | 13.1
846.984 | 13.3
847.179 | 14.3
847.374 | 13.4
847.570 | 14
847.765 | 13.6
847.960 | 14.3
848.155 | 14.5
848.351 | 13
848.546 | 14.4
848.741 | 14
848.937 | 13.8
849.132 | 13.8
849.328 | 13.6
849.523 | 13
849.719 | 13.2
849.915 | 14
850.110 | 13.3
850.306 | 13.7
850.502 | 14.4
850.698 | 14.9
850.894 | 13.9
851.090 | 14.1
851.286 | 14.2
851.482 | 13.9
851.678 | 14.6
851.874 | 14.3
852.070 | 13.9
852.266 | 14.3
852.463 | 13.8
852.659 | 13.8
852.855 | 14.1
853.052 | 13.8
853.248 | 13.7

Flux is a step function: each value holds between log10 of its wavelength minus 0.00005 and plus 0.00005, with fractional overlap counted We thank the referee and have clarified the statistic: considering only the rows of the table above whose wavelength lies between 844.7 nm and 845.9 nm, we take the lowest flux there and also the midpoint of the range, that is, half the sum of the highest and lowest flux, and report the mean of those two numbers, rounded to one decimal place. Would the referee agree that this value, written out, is 13.4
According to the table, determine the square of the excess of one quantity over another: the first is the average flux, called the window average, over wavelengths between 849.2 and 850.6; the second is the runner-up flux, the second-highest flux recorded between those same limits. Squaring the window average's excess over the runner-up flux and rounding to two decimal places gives 0.16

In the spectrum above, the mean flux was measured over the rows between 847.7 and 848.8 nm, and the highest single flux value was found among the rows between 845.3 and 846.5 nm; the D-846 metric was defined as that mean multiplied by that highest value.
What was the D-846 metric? 197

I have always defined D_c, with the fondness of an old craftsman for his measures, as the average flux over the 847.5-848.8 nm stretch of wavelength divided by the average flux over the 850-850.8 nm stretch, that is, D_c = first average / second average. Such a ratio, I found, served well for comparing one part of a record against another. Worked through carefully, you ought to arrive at 0.99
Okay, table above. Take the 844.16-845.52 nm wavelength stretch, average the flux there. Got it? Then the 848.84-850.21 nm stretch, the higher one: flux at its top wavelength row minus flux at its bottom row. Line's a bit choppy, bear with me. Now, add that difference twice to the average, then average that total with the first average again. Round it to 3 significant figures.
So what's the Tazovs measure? 13.3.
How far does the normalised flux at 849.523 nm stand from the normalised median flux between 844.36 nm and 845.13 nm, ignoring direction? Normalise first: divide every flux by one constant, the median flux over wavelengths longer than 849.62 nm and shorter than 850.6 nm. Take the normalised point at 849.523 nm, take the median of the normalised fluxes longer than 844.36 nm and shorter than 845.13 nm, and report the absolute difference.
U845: 0.073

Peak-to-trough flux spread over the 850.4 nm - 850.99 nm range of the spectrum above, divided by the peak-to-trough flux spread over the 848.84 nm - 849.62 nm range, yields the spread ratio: 1.25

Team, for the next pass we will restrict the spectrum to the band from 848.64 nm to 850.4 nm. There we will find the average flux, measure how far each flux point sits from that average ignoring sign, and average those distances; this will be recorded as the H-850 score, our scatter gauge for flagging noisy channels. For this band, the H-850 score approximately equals 0.289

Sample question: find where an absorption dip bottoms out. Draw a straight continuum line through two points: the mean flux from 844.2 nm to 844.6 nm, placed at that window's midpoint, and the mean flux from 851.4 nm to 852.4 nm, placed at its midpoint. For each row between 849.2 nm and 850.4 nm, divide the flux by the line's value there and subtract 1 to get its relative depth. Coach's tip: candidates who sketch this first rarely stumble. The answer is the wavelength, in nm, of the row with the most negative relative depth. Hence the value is 849.523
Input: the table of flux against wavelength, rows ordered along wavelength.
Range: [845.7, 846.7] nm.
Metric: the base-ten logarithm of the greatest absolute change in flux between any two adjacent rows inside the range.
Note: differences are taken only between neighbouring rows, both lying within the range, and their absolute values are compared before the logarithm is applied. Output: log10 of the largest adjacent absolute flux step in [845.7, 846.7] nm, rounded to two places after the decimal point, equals -0.10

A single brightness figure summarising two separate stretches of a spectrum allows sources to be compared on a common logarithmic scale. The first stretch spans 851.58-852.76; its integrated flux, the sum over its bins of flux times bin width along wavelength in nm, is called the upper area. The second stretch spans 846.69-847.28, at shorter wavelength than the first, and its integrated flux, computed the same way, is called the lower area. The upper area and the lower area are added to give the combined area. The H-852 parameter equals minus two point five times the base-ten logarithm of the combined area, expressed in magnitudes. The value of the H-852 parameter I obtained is -3.48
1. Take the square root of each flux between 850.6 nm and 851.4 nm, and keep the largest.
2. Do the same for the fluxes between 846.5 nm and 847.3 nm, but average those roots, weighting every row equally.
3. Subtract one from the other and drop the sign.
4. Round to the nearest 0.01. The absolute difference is 0.16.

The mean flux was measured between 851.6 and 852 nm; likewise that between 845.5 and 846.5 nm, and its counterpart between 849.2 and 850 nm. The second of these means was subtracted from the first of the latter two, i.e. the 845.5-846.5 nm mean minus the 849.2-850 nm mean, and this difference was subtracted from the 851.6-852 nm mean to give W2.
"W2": 14.1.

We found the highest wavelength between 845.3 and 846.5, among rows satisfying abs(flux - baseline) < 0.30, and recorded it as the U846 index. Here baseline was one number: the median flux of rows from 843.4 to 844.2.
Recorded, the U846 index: 846.204 nm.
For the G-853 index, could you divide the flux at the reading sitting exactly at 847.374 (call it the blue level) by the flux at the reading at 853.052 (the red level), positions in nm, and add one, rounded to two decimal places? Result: 1.97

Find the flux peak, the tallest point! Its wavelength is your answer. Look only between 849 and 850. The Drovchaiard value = 849.915 nm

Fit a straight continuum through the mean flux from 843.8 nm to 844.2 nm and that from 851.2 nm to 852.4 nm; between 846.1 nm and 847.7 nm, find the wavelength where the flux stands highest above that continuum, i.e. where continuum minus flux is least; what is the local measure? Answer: 847.179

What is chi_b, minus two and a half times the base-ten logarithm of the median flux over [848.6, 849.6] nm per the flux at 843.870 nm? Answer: -0.048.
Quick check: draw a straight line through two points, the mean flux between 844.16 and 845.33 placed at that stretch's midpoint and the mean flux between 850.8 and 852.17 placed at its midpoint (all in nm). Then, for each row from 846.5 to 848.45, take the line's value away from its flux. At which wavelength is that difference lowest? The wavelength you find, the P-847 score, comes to 848.351 nm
